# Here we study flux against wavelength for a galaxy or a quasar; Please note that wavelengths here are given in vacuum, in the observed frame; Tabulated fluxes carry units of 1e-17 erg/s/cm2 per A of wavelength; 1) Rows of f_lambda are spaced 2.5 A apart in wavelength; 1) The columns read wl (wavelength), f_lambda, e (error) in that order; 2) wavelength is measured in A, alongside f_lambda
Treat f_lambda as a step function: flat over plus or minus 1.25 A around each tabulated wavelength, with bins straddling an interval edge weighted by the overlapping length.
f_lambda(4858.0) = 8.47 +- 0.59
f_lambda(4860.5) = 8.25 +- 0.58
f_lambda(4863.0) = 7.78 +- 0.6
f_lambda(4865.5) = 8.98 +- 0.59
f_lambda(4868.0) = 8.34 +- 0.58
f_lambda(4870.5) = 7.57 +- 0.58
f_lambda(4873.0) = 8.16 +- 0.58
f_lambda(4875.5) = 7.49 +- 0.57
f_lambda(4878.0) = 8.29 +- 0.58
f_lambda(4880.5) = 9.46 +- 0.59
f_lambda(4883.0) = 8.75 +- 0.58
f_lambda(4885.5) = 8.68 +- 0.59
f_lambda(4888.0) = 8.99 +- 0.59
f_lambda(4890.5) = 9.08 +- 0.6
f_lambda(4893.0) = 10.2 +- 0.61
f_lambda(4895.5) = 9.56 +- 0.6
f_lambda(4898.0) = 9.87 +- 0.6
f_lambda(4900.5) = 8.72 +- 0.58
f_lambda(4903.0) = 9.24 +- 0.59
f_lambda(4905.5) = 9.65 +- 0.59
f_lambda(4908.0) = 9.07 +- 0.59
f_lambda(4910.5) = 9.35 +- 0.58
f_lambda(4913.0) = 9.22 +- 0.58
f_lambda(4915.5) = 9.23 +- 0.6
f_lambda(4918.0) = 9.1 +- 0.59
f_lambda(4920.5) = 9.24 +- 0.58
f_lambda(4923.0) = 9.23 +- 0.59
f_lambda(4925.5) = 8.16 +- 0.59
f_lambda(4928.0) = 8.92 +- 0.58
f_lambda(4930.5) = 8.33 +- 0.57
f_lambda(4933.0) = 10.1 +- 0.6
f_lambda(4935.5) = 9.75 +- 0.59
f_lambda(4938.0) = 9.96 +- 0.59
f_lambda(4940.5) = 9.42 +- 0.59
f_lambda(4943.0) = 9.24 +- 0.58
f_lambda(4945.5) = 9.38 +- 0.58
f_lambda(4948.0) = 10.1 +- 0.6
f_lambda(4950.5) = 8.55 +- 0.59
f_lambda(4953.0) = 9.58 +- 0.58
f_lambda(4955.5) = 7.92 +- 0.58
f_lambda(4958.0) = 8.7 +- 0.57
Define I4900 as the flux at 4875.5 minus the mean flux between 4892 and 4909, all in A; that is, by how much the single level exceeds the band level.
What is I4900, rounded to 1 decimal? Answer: -2.0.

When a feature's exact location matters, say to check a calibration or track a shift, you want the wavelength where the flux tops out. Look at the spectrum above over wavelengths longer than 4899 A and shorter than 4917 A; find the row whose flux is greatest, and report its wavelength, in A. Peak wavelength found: 4905.5 A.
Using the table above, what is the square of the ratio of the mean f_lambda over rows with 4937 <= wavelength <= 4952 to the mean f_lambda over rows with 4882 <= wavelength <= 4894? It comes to 1.07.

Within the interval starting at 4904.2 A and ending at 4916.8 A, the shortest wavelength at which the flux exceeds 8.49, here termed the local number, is 4905.5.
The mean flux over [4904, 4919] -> 9.3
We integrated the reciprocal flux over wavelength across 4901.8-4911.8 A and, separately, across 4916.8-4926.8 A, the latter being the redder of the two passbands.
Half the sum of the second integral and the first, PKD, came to 1.10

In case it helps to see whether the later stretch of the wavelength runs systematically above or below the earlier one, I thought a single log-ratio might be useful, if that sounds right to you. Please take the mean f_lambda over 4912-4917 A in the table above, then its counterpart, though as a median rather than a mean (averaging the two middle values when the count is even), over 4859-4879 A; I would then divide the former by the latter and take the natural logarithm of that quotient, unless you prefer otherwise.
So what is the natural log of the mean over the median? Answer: 0.12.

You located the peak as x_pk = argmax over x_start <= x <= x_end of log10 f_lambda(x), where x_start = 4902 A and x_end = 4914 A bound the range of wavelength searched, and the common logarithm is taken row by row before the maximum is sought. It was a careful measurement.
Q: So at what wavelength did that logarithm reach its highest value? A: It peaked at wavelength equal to 4905.5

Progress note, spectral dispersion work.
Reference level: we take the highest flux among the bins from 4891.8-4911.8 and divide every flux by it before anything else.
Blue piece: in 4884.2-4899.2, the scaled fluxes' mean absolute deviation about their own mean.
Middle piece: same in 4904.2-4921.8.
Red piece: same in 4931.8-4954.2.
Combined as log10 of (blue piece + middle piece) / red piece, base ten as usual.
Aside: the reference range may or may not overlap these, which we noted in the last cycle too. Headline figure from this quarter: 0.22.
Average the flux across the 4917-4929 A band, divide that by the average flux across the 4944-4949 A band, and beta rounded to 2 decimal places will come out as 0.92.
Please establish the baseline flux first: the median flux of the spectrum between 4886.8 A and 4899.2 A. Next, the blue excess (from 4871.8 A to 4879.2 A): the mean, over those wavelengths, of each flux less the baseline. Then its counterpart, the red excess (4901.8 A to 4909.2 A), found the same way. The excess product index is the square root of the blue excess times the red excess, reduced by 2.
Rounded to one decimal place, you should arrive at -1.4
